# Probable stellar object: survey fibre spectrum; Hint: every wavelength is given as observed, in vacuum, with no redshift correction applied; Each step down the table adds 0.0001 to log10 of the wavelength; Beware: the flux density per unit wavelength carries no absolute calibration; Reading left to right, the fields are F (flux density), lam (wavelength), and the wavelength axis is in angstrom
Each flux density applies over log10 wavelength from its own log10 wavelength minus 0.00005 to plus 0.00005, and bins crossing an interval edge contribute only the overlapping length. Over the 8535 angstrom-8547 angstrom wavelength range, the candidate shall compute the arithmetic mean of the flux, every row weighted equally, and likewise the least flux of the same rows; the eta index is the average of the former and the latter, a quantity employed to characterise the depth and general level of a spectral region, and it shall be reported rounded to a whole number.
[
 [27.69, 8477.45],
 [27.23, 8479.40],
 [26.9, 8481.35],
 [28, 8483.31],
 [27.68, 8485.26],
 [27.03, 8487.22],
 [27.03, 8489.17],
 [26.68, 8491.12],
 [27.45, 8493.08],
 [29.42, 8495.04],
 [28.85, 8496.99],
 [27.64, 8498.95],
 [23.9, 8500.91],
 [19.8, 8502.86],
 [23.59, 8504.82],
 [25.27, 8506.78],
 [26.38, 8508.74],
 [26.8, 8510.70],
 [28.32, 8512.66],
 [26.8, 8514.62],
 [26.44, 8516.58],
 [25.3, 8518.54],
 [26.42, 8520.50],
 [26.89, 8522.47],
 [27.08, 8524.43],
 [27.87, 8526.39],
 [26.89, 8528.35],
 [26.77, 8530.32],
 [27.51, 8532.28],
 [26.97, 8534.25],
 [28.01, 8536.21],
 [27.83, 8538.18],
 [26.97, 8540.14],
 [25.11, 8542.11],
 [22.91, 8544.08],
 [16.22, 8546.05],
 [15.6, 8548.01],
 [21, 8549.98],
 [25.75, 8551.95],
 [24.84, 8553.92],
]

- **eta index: 20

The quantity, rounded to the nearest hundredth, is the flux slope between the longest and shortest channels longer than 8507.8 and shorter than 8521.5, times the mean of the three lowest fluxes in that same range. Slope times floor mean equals 0.09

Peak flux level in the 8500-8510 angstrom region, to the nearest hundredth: 26.38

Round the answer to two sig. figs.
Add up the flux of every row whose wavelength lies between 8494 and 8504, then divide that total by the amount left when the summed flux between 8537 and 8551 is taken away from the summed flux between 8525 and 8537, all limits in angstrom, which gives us 15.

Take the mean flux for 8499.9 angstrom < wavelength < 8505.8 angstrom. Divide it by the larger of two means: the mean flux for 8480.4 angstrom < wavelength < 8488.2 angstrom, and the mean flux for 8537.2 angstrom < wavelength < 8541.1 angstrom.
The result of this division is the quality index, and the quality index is 0.82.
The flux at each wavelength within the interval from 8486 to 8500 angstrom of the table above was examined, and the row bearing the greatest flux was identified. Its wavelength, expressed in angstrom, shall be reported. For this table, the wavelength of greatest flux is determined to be 8495.04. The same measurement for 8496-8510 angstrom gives 8496.99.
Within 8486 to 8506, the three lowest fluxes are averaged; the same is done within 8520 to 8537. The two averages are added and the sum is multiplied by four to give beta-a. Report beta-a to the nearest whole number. 196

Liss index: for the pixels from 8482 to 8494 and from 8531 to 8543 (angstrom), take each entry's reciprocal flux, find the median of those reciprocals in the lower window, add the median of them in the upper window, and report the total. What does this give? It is 0.0734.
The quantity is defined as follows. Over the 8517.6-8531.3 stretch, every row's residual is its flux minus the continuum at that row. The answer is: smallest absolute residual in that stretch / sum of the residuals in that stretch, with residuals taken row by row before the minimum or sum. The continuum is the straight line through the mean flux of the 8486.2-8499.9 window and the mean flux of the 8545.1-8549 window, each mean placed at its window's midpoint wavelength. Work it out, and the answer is 0.08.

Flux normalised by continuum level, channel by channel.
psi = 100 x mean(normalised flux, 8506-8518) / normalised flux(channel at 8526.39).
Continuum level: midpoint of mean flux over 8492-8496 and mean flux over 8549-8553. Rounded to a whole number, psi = 96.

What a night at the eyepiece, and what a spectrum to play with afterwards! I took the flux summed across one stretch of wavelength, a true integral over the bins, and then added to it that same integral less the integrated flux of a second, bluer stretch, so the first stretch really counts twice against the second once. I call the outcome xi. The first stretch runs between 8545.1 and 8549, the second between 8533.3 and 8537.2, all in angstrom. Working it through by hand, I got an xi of 17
